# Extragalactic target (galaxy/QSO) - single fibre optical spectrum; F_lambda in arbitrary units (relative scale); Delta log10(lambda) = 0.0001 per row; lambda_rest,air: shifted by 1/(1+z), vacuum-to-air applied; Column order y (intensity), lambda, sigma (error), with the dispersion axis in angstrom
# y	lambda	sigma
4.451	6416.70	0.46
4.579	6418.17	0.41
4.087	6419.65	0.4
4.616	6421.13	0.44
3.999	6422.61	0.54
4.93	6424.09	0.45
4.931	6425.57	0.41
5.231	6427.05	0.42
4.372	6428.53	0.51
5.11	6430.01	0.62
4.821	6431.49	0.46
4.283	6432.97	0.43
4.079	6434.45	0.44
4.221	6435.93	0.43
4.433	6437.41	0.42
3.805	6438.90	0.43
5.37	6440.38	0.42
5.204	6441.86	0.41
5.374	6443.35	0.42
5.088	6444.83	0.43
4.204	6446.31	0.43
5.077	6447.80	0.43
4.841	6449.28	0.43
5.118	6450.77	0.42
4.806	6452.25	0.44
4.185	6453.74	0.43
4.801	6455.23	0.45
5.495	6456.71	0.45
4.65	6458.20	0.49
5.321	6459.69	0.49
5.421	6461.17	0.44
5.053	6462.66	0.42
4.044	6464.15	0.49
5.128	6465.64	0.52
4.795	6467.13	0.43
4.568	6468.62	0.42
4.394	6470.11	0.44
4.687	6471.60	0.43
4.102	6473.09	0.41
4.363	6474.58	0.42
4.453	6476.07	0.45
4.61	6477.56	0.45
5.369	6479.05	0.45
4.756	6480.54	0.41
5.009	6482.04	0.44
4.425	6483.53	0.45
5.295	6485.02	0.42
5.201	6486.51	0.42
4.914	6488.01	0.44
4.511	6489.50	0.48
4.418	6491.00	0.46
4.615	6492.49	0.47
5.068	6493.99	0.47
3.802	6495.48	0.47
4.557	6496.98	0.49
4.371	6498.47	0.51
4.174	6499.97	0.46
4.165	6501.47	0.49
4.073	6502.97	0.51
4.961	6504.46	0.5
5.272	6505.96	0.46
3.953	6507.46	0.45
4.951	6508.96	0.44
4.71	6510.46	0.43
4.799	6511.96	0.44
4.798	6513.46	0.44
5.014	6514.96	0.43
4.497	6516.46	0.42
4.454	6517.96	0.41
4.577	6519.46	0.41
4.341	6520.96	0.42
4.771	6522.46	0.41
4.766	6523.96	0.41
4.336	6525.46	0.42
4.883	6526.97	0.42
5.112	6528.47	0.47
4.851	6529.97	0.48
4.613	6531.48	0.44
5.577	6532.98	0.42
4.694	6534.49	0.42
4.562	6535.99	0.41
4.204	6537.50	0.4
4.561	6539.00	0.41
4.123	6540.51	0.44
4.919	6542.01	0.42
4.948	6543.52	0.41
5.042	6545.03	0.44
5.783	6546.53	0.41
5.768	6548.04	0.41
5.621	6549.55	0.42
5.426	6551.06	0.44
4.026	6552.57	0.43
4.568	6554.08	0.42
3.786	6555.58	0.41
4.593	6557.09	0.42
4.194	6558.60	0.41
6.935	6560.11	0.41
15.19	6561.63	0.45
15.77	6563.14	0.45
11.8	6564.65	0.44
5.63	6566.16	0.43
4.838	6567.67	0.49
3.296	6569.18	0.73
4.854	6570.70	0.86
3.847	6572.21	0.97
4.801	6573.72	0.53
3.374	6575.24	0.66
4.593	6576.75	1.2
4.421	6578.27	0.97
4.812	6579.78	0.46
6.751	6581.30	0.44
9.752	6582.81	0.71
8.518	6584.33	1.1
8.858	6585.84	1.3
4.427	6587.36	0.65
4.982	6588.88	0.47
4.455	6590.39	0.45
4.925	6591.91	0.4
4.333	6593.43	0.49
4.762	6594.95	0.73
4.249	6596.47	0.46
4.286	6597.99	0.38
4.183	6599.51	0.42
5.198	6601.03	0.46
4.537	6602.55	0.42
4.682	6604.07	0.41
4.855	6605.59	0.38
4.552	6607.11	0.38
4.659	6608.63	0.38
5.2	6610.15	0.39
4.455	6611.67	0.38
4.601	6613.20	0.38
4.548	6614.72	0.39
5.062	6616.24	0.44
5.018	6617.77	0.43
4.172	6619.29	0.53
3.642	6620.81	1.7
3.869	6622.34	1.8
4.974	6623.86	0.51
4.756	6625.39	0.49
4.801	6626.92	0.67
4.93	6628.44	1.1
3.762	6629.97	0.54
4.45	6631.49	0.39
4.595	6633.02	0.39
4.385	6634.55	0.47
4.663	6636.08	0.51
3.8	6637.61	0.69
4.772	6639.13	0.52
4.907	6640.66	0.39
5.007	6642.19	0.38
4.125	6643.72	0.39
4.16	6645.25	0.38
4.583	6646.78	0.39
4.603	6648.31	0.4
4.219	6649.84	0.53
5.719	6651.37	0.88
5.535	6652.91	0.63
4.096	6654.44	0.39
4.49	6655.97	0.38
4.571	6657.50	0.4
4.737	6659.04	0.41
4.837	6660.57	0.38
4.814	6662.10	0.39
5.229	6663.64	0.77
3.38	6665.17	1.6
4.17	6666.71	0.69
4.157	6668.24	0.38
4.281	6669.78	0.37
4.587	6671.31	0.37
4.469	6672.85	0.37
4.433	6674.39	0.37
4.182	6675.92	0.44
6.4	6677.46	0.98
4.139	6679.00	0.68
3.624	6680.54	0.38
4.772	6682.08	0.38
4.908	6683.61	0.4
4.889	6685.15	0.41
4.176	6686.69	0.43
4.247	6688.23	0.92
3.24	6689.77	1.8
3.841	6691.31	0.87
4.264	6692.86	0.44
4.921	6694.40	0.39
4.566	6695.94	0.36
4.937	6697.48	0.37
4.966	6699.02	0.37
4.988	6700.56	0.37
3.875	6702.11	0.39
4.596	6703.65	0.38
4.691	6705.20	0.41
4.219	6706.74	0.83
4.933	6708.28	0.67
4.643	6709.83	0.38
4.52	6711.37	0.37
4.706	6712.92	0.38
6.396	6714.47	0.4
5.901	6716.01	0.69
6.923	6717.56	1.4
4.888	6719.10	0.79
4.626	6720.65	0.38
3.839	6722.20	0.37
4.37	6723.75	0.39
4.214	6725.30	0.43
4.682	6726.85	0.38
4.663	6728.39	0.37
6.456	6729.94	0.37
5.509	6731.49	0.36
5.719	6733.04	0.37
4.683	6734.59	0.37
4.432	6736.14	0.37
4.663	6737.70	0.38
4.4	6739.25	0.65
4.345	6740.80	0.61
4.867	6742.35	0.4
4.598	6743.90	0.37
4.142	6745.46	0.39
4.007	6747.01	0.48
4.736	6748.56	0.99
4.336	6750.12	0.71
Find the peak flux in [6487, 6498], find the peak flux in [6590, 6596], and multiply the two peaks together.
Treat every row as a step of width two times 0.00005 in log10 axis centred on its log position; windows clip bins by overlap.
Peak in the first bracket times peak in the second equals 25.0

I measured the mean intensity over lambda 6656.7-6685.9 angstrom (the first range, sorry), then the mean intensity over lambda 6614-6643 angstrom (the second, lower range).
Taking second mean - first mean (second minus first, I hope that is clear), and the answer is 0.0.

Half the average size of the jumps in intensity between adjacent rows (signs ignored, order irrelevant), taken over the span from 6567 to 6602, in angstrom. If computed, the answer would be 0.53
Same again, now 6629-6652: 0.24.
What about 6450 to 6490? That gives 0.24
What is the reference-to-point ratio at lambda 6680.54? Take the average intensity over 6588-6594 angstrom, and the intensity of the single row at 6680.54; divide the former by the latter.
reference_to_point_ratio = 1.29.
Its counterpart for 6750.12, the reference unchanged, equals 1.08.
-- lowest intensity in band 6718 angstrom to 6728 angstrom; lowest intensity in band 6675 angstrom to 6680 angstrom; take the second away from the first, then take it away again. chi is -4.44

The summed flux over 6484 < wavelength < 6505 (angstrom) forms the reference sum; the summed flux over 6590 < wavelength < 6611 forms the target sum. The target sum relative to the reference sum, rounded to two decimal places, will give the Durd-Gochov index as 1.01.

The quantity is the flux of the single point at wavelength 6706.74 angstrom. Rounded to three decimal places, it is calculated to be 4.219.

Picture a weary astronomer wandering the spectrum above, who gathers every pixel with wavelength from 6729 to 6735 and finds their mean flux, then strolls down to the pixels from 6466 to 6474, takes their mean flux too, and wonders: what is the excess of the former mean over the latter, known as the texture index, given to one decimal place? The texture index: 1.1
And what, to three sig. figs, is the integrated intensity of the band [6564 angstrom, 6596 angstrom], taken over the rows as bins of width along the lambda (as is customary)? 179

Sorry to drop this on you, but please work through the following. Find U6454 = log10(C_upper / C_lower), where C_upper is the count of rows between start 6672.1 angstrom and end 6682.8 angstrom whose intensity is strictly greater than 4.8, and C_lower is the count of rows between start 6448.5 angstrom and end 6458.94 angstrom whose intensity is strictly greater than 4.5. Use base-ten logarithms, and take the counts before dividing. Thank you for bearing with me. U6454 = -0.78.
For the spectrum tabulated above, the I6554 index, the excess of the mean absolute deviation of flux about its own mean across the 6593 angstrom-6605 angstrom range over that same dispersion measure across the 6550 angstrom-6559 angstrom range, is -0.16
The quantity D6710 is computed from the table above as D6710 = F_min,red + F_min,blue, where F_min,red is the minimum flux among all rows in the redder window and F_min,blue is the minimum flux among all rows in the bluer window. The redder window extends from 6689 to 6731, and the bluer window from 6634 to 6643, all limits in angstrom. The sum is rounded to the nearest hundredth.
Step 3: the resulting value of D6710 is 7.04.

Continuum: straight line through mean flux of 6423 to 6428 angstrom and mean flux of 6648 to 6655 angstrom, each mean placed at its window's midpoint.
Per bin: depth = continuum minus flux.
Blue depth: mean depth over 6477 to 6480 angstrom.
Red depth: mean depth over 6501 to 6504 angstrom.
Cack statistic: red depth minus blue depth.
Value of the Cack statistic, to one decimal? 0.8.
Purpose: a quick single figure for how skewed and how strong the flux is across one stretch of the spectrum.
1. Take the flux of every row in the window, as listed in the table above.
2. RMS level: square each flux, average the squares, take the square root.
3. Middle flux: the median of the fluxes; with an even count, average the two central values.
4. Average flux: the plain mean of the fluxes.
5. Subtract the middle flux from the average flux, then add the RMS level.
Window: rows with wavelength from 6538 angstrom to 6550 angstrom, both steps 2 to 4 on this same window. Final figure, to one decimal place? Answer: 5.2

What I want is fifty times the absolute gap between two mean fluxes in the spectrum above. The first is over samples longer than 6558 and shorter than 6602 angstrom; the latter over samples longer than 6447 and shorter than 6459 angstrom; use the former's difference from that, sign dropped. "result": 63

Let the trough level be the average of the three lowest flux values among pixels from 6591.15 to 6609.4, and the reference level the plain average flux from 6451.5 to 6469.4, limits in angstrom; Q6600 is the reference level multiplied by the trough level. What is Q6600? 20.6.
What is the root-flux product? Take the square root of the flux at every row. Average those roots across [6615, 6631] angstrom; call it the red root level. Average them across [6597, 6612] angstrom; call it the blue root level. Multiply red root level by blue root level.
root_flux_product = 4.6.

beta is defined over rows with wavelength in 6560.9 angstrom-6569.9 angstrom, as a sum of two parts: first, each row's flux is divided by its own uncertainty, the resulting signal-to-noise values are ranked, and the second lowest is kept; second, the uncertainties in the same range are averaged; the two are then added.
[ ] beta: 10.4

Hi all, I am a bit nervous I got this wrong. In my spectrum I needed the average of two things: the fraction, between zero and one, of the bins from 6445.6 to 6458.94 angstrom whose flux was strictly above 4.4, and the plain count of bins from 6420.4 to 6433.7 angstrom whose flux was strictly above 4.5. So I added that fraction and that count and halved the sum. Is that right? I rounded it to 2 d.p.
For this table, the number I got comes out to 3.39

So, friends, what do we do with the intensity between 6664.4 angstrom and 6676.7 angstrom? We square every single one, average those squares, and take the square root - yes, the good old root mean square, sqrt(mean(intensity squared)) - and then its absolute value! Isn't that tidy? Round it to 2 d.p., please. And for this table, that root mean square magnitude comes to 4.22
